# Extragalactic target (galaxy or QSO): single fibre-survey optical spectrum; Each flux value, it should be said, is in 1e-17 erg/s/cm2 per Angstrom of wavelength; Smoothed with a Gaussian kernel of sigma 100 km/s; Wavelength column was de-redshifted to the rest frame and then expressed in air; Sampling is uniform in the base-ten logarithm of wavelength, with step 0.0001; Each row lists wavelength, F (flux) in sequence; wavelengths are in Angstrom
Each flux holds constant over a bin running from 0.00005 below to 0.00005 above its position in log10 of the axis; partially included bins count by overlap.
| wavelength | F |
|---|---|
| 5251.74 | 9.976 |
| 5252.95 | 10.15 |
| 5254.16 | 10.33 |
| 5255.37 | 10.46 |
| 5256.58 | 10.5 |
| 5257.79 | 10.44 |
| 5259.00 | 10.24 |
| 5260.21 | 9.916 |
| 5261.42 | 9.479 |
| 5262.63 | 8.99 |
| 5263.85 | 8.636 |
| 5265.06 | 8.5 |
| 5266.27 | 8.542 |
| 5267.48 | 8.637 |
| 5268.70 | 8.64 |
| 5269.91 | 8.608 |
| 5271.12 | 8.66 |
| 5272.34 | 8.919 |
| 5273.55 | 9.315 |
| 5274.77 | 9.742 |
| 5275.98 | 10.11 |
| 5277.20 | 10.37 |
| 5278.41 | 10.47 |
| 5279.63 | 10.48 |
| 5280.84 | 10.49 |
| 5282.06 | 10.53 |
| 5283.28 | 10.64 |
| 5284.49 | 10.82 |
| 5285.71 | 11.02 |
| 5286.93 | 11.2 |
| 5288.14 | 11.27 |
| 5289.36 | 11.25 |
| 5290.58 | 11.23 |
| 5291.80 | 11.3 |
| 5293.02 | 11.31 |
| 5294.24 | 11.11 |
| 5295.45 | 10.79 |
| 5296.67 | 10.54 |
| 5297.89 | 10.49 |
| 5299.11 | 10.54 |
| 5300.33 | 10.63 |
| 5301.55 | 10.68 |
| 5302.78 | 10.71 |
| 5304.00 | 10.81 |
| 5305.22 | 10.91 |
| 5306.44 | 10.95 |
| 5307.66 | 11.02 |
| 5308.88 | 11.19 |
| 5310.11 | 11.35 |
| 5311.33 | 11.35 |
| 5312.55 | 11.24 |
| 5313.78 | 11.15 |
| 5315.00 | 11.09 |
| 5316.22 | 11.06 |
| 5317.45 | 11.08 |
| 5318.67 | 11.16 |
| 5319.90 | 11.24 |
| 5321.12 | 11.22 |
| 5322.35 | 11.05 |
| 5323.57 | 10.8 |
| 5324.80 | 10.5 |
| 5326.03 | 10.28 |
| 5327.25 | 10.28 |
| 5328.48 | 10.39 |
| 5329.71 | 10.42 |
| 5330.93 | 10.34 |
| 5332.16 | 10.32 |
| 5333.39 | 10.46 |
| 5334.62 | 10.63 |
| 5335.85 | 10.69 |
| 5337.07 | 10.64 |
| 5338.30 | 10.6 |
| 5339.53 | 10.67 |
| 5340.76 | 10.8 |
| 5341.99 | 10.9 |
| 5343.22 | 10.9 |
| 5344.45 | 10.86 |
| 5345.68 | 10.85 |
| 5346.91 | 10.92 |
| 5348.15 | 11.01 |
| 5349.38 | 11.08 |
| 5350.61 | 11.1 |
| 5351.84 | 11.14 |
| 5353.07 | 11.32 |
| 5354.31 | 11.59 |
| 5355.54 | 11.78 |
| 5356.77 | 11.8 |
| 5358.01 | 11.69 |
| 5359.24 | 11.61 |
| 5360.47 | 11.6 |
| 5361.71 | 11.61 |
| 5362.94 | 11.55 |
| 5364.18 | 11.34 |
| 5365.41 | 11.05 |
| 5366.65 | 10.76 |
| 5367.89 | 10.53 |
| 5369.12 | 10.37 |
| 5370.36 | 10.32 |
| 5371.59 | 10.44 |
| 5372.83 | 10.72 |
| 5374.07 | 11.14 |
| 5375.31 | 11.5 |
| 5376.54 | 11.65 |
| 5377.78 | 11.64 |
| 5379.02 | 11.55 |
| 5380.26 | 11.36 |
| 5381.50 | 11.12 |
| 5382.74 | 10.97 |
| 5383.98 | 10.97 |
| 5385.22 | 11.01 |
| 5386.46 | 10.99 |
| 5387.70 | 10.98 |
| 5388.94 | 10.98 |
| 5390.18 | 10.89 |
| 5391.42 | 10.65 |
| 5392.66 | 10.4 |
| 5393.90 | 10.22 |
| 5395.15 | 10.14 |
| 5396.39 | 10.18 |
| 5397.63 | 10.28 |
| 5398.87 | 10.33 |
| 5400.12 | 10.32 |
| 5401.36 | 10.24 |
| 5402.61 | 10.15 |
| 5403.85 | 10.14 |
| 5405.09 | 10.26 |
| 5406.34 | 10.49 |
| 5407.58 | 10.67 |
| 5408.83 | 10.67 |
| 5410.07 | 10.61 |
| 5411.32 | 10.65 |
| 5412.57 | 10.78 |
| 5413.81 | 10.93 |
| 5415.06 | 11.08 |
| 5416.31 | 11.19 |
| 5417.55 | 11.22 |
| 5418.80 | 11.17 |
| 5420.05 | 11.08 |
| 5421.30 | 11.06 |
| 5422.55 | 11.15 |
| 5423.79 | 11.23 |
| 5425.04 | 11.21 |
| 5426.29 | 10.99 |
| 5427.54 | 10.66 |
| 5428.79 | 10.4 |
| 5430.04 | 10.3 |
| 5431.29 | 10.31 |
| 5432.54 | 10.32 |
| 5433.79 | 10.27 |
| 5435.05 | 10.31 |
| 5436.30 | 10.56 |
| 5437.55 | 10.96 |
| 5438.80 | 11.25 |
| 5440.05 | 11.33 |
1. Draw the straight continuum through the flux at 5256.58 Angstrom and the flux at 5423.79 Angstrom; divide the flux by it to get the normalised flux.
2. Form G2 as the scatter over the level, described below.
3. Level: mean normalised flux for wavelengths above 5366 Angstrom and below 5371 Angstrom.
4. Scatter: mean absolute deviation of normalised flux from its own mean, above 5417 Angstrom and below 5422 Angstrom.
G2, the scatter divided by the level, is 0.0063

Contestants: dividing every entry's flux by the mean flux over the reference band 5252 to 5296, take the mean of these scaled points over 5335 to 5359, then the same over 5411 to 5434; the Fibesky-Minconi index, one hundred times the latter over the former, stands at 98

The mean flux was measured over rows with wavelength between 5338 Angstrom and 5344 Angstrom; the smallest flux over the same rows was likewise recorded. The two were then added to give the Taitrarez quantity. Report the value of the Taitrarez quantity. 21.4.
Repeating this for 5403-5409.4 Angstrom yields 20.6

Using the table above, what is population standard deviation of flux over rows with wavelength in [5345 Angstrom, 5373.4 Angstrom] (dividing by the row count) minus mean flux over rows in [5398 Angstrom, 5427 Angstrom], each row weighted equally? -10.3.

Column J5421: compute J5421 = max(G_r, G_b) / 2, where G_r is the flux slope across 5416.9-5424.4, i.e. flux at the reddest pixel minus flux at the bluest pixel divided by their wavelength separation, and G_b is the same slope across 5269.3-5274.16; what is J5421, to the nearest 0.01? 0.10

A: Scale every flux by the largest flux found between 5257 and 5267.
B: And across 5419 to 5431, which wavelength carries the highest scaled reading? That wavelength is 5423.79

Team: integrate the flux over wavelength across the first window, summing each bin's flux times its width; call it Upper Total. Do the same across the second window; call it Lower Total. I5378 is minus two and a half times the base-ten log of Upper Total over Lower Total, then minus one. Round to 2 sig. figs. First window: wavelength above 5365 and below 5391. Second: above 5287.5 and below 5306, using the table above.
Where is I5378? -1.4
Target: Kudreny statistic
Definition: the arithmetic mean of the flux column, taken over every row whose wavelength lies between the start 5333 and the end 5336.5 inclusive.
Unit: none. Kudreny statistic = 10.6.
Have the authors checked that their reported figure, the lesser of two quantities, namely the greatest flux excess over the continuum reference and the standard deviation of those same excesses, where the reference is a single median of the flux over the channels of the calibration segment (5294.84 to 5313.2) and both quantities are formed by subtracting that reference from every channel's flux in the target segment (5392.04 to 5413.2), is -0.03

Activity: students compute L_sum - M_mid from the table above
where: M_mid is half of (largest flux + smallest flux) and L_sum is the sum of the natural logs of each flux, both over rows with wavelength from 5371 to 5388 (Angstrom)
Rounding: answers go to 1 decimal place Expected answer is 22.7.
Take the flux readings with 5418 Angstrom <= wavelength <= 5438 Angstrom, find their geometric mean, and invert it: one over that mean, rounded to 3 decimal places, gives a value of 0.093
